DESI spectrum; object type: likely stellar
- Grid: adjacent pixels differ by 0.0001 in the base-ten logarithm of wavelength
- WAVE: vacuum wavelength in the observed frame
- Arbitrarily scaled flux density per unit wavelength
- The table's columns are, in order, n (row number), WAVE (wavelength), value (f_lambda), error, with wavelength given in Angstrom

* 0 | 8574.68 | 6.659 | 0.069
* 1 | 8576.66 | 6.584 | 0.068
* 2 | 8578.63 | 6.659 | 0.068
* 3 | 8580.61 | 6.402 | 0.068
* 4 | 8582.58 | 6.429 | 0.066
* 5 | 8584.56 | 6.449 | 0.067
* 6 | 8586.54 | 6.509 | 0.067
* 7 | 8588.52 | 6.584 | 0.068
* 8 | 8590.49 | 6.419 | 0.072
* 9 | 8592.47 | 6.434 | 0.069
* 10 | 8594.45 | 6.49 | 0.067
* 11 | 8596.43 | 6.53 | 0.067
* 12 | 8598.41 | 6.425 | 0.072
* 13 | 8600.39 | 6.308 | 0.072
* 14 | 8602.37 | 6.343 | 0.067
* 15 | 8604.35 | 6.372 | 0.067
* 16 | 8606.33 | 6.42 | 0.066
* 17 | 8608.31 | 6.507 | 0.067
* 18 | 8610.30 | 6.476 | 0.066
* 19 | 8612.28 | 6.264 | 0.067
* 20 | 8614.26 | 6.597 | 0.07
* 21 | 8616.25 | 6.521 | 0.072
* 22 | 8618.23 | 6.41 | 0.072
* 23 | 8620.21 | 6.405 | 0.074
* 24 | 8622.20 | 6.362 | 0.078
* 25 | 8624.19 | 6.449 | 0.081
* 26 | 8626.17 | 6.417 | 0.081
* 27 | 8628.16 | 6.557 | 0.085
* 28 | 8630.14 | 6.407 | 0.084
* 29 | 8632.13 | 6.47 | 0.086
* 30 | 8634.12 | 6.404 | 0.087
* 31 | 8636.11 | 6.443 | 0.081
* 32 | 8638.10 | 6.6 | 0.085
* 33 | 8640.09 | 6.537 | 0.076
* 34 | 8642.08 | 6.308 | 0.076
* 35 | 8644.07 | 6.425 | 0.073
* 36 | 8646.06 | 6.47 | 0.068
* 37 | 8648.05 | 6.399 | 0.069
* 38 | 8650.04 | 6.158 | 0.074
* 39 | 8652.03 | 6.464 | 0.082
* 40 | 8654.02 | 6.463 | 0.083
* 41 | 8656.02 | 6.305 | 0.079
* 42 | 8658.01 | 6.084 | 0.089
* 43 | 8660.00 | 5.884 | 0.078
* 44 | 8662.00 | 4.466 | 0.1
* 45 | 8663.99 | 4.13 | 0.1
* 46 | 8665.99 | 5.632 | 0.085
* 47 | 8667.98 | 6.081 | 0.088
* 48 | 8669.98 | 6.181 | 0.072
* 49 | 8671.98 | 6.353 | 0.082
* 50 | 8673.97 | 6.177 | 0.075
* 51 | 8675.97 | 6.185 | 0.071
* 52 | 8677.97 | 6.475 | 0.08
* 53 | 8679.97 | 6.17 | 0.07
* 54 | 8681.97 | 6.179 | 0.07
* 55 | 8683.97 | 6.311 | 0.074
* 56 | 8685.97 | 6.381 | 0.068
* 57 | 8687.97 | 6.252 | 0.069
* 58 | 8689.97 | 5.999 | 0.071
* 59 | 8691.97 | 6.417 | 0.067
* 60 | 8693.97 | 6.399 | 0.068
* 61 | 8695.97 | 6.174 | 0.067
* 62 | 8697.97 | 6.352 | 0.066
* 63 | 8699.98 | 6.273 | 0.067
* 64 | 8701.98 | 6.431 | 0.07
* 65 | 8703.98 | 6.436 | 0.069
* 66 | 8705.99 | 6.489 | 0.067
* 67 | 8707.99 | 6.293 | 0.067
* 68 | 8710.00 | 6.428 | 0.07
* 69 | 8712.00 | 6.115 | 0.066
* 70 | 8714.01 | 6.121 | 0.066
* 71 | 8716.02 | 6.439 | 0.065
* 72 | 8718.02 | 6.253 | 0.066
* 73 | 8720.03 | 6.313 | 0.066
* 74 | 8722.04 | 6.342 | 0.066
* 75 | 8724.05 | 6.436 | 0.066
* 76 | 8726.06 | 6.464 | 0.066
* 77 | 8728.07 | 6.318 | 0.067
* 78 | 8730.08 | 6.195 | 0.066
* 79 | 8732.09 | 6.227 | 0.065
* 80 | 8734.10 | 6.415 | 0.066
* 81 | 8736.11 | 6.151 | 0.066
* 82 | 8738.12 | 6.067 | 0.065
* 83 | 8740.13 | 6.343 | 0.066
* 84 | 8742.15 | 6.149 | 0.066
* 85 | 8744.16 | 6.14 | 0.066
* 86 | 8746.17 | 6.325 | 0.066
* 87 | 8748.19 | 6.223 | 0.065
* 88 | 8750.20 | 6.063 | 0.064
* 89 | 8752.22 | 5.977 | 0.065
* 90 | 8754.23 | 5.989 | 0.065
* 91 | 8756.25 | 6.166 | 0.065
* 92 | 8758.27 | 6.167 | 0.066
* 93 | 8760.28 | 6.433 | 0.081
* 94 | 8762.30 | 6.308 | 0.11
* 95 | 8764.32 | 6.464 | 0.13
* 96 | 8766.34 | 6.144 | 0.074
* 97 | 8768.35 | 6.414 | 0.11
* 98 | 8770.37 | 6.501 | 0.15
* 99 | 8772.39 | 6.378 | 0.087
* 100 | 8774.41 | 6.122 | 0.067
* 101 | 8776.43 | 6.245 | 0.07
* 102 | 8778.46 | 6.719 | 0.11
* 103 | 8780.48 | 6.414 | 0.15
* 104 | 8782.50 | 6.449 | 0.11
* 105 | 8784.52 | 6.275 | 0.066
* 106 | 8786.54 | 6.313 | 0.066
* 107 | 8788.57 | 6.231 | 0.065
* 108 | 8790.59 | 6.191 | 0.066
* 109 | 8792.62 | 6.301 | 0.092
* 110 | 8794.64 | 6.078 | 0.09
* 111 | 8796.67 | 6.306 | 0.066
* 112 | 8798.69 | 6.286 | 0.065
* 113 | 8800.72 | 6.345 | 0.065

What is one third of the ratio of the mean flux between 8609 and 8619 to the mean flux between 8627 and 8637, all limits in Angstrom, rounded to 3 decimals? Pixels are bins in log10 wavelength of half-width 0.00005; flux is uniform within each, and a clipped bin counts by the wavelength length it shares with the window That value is 0.333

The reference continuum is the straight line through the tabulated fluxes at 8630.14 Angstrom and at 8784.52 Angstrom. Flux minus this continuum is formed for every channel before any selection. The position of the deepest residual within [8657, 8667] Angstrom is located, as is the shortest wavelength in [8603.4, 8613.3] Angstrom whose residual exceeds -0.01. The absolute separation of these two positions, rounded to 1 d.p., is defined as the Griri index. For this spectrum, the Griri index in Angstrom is 57.7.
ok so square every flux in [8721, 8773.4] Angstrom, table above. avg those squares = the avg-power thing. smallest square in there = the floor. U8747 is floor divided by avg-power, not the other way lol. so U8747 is 0.91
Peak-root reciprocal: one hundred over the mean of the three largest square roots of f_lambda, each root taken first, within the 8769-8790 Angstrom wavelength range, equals 39.1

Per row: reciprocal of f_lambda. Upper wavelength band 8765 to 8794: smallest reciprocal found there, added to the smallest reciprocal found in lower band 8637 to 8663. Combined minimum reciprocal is 0.300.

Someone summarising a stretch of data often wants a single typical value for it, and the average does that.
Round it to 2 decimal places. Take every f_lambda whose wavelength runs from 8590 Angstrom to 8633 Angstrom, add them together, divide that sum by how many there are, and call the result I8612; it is 6.44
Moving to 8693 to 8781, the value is 6.29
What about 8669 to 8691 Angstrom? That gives 6.24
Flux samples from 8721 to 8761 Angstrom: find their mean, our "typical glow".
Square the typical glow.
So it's 38.8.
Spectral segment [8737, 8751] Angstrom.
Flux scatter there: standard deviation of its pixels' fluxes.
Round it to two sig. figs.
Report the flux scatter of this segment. 0.11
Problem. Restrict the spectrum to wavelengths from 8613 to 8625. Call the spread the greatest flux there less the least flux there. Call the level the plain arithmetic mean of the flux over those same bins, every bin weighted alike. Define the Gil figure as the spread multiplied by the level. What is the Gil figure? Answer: 1.5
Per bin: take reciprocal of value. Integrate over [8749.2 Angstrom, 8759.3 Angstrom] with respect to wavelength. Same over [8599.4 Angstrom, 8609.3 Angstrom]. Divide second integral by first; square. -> 0.87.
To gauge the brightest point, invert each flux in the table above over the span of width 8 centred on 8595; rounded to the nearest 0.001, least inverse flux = 0.153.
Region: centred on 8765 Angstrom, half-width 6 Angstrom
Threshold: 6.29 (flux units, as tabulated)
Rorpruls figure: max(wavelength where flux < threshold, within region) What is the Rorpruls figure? 8766.34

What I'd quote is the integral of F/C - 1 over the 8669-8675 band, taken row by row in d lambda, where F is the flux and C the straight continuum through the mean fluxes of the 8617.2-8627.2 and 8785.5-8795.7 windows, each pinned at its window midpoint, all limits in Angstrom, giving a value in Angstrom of -0.11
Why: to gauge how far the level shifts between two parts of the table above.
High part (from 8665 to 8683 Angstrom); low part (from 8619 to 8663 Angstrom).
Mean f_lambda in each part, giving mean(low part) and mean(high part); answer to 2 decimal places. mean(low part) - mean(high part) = 0.14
